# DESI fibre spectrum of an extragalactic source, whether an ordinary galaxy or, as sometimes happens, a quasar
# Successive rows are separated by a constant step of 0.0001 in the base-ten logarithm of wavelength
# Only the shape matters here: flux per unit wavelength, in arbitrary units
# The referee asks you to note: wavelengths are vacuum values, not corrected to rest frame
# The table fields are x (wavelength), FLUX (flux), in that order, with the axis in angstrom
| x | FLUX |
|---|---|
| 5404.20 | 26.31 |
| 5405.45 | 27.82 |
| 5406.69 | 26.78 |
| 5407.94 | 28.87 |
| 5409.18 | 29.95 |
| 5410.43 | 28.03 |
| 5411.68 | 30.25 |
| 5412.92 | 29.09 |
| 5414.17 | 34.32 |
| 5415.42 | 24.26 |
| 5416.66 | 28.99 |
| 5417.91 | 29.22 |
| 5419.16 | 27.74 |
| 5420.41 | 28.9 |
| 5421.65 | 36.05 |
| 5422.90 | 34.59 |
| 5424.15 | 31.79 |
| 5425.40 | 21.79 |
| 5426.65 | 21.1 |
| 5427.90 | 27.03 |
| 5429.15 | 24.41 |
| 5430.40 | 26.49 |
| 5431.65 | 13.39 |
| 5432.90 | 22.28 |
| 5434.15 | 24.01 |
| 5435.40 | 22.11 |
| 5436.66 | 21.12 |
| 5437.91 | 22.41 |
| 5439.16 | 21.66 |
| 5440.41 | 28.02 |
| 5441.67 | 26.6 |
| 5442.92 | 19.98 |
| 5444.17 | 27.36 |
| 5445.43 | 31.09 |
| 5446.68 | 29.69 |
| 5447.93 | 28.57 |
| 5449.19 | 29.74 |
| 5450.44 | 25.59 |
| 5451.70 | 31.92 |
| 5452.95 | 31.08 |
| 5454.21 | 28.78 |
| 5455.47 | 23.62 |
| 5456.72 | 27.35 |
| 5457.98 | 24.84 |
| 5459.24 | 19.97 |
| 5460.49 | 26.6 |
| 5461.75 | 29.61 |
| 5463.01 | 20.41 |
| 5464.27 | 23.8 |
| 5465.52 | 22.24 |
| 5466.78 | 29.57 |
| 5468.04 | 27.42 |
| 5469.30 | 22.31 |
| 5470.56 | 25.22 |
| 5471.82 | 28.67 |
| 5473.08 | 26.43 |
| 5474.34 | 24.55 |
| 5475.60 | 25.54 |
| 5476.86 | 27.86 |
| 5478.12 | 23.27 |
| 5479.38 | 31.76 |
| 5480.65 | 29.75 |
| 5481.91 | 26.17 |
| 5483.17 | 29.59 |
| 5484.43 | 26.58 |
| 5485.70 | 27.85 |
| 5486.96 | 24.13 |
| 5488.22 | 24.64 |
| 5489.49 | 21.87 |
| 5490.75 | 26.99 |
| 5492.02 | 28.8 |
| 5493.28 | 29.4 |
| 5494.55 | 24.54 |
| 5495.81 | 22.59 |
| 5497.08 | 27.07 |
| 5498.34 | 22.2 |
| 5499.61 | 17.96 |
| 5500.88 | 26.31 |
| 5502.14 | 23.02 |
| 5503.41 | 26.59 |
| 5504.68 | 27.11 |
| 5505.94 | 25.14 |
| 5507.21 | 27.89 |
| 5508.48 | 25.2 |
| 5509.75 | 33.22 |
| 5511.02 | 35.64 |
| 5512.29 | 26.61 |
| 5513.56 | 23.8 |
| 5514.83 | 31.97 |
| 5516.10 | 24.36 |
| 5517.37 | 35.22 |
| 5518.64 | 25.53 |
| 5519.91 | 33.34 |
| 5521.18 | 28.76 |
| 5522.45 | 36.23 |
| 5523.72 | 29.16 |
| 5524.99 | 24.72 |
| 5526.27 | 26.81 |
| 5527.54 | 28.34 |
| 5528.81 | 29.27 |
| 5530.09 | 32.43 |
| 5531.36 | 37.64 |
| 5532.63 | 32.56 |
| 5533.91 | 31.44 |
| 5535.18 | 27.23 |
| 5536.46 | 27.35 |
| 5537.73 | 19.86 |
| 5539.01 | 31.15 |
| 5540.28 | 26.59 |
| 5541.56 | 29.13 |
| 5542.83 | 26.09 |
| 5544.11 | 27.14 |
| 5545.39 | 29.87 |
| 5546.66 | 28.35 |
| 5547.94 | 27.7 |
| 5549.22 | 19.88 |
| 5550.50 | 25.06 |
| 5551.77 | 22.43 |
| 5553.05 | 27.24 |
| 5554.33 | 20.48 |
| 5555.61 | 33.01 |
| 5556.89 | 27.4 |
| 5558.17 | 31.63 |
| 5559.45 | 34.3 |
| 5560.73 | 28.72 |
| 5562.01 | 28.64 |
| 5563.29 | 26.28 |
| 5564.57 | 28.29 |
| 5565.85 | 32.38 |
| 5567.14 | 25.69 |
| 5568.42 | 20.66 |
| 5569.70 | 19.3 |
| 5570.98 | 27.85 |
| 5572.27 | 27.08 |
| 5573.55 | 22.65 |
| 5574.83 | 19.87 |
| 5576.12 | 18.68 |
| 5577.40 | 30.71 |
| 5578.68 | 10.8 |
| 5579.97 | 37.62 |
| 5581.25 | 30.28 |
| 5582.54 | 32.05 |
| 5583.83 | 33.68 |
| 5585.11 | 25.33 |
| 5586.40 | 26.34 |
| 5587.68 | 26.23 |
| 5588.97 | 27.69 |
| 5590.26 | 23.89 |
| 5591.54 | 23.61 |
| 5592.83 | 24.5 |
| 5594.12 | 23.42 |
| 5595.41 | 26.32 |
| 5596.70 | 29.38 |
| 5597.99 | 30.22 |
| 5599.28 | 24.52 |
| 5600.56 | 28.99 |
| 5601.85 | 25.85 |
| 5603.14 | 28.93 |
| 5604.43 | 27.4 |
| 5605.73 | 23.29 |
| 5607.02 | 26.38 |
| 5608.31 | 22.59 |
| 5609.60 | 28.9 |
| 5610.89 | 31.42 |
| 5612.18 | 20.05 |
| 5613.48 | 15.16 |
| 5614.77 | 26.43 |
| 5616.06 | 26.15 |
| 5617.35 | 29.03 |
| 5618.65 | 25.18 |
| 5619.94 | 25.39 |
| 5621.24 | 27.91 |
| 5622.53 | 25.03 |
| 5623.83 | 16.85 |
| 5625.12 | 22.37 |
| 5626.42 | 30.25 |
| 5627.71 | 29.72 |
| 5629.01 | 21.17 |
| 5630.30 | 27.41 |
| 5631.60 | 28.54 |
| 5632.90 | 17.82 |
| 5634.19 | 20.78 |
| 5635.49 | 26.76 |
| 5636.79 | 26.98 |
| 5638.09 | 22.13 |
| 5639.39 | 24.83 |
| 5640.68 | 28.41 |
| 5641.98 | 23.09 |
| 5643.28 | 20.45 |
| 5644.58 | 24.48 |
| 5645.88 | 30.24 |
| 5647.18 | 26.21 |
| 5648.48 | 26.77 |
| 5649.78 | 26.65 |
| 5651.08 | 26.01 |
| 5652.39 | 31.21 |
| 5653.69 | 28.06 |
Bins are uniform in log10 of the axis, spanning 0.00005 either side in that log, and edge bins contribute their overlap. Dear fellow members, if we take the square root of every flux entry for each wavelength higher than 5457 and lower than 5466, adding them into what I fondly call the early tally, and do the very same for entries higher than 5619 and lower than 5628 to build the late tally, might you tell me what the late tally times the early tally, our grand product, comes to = 1200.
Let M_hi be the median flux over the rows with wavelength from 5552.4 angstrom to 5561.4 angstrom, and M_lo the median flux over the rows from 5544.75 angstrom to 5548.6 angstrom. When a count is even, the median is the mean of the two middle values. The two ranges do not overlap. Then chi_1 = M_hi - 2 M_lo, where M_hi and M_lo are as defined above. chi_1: -28.0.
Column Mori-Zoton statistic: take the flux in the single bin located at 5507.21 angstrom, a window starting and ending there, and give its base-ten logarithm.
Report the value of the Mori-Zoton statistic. 1.45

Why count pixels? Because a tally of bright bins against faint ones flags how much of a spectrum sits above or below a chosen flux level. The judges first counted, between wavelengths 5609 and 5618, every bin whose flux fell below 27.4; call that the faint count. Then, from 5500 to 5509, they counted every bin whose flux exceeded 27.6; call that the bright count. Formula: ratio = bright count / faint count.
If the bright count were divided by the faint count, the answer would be 0.25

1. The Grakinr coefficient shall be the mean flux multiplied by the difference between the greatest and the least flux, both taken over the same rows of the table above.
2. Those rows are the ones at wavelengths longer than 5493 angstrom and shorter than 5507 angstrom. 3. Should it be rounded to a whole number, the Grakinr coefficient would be 283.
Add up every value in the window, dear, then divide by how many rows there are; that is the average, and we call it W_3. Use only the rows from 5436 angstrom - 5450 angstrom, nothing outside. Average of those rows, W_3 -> 26.0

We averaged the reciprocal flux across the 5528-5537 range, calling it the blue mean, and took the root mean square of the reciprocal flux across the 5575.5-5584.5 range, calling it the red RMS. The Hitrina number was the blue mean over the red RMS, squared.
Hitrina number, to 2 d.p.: 0.46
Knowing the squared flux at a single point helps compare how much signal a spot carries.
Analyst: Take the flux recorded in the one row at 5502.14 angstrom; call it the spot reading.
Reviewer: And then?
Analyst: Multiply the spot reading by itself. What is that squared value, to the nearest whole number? 530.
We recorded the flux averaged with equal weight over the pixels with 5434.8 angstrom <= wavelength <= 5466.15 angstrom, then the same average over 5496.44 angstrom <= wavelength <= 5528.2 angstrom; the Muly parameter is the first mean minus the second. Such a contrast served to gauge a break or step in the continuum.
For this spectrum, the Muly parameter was -1.9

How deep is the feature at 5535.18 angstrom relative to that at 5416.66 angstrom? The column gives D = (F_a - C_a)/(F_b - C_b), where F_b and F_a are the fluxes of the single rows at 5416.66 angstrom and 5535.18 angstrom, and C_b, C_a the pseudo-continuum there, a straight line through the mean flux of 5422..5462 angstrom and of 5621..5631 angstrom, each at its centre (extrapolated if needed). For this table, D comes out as 0.6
